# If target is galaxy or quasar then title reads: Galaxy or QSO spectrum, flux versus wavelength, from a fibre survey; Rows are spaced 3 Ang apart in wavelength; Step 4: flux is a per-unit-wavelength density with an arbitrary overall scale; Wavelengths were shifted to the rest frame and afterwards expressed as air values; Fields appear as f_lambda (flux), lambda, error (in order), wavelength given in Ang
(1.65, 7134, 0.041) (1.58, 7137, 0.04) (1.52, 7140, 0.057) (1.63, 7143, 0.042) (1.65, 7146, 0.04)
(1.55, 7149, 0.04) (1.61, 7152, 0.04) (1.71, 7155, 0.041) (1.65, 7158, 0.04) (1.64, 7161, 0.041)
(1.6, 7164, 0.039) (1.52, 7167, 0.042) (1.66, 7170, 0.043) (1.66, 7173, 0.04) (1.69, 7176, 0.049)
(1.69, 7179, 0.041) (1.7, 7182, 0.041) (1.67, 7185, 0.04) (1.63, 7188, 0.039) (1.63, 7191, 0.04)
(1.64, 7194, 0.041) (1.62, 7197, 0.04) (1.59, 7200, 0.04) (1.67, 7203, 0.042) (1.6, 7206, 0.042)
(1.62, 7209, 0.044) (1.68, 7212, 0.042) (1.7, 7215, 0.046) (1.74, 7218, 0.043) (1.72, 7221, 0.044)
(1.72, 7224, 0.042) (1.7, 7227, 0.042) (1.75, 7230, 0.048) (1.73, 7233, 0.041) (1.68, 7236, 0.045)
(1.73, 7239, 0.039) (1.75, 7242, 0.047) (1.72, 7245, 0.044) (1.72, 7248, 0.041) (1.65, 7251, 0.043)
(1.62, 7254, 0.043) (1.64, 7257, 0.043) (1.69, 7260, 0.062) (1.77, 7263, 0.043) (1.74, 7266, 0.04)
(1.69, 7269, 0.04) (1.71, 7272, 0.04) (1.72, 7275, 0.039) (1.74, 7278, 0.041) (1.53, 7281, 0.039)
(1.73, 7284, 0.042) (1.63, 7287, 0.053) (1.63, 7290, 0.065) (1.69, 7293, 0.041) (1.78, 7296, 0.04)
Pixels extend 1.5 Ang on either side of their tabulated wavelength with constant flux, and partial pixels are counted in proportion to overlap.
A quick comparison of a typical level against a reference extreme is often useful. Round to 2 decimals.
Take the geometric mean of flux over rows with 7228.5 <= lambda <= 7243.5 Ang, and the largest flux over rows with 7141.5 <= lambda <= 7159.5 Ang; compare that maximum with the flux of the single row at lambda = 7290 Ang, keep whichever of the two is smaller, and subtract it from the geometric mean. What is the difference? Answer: 0.10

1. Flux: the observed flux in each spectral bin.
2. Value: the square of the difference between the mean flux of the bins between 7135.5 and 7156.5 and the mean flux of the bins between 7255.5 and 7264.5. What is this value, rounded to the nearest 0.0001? 0.0086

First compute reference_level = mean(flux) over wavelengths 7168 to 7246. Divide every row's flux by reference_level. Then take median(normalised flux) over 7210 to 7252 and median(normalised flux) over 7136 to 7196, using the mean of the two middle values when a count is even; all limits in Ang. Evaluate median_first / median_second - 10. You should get -8.95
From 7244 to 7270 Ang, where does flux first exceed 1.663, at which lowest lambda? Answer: 7245 Ang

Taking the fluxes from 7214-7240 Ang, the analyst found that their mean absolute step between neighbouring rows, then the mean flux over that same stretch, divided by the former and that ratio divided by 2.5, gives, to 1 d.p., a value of 22.0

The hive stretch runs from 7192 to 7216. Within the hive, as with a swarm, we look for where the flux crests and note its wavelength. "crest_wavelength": 7215 Ang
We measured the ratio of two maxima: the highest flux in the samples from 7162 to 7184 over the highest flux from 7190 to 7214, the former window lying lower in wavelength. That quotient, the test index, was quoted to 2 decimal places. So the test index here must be 1.01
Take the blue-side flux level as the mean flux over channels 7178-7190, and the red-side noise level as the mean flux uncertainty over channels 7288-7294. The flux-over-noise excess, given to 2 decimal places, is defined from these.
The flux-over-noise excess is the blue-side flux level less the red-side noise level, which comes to 1.62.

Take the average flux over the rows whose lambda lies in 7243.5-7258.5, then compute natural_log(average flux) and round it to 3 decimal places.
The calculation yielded 0.513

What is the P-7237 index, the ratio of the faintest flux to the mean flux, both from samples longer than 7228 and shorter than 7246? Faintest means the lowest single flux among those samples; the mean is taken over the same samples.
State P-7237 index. 0.973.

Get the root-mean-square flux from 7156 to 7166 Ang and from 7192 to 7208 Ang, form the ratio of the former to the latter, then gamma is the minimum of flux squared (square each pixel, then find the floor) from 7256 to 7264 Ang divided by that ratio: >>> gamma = 2.68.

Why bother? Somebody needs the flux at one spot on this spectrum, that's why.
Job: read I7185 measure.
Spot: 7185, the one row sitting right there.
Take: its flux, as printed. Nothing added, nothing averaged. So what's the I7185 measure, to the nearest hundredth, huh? 1.67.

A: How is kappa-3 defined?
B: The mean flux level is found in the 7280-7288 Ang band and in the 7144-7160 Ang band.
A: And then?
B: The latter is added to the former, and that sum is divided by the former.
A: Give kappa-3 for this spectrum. 2.00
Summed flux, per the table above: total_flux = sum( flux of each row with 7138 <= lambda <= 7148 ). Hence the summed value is 4.8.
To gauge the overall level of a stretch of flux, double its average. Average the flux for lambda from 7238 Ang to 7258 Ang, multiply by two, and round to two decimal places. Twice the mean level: 3.38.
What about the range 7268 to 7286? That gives 3.37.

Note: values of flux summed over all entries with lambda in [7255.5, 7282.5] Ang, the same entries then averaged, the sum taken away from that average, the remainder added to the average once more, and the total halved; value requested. -5.92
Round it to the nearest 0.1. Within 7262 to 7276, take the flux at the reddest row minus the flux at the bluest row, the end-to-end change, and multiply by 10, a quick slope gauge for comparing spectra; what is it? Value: -0.5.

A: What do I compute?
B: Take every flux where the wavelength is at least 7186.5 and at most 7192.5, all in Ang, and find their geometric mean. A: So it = 1.63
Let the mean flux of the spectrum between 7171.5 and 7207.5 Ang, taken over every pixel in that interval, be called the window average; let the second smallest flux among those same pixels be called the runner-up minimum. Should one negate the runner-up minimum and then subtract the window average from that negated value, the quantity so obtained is -3.25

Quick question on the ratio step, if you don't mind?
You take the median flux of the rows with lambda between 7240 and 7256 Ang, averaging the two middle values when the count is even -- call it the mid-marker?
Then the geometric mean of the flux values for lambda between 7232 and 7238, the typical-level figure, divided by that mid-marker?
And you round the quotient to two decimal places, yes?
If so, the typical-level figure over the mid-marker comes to 0.99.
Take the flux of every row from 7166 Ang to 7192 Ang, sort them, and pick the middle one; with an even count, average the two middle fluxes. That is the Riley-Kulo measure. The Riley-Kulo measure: 1.66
